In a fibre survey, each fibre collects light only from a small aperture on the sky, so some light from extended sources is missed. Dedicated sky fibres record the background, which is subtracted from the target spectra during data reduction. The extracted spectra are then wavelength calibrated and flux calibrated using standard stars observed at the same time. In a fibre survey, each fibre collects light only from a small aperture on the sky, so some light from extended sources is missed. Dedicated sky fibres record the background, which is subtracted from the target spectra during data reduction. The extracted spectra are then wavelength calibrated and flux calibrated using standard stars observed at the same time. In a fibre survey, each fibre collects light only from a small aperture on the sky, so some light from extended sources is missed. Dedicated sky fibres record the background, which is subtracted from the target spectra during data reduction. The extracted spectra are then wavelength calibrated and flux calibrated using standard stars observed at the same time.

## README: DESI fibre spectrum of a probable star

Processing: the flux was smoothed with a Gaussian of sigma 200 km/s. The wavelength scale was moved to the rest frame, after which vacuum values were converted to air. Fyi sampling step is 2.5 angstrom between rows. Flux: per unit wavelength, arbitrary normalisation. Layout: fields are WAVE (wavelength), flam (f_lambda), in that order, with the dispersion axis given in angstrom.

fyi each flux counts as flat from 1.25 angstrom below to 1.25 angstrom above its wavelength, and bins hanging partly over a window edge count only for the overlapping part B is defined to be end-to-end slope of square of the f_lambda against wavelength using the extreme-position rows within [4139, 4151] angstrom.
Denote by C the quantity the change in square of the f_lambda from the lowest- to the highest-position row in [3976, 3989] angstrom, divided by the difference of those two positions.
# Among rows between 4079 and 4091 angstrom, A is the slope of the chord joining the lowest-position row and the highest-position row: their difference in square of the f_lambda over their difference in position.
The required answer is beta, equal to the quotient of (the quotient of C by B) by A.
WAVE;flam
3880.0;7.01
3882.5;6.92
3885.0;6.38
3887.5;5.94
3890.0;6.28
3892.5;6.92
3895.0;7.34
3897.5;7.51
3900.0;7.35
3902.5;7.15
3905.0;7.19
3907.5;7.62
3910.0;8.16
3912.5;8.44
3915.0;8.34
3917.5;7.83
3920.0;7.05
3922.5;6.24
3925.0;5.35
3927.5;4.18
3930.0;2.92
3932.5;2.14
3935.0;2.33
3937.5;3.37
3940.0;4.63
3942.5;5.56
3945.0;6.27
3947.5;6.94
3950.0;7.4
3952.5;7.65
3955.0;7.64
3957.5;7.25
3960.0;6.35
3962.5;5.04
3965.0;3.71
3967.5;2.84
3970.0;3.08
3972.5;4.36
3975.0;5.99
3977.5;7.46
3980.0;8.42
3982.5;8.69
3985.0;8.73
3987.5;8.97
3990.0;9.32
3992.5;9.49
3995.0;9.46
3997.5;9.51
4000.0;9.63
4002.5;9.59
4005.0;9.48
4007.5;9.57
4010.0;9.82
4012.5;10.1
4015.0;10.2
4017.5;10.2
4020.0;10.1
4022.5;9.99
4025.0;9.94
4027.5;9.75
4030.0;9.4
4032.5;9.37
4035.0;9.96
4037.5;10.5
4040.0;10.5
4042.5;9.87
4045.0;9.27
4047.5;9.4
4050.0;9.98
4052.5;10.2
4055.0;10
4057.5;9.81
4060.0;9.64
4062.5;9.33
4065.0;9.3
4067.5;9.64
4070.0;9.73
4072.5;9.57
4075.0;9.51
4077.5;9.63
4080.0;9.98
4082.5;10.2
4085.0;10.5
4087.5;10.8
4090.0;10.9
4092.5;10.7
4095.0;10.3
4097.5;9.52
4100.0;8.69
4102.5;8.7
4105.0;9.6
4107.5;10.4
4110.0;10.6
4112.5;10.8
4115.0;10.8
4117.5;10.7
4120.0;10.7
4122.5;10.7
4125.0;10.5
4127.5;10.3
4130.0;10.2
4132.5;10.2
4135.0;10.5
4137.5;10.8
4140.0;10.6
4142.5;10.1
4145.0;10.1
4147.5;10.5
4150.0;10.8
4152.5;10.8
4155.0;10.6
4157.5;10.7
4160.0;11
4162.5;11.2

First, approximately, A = 1.9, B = 0.4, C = 2.5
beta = 3.0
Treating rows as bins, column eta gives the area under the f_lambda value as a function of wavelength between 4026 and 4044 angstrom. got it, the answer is 178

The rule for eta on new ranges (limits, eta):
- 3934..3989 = 333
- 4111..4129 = 191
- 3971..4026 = 496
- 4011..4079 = 667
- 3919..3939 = 83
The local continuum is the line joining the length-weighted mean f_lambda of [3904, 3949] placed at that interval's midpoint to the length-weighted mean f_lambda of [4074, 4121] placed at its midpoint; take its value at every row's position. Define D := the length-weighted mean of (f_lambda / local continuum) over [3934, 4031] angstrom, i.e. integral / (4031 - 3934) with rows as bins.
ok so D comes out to 1.04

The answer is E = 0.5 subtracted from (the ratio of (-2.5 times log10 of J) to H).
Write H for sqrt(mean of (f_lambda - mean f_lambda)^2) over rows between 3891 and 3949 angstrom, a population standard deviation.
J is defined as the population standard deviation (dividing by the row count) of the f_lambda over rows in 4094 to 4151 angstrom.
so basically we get -0.20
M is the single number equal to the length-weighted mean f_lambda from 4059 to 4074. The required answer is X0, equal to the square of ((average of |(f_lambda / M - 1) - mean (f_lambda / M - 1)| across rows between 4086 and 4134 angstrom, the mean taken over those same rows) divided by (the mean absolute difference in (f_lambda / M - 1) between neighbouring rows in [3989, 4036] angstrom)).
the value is 11.2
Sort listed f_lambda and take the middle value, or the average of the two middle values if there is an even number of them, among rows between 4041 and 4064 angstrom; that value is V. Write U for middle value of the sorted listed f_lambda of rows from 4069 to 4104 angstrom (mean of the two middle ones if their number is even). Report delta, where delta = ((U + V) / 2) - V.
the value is 0.0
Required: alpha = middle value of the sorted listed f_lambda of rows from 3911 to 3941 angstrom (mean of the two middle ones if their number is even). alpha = 5.0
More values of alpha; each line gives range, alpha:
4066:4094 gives 10.0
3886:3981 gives 6.6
